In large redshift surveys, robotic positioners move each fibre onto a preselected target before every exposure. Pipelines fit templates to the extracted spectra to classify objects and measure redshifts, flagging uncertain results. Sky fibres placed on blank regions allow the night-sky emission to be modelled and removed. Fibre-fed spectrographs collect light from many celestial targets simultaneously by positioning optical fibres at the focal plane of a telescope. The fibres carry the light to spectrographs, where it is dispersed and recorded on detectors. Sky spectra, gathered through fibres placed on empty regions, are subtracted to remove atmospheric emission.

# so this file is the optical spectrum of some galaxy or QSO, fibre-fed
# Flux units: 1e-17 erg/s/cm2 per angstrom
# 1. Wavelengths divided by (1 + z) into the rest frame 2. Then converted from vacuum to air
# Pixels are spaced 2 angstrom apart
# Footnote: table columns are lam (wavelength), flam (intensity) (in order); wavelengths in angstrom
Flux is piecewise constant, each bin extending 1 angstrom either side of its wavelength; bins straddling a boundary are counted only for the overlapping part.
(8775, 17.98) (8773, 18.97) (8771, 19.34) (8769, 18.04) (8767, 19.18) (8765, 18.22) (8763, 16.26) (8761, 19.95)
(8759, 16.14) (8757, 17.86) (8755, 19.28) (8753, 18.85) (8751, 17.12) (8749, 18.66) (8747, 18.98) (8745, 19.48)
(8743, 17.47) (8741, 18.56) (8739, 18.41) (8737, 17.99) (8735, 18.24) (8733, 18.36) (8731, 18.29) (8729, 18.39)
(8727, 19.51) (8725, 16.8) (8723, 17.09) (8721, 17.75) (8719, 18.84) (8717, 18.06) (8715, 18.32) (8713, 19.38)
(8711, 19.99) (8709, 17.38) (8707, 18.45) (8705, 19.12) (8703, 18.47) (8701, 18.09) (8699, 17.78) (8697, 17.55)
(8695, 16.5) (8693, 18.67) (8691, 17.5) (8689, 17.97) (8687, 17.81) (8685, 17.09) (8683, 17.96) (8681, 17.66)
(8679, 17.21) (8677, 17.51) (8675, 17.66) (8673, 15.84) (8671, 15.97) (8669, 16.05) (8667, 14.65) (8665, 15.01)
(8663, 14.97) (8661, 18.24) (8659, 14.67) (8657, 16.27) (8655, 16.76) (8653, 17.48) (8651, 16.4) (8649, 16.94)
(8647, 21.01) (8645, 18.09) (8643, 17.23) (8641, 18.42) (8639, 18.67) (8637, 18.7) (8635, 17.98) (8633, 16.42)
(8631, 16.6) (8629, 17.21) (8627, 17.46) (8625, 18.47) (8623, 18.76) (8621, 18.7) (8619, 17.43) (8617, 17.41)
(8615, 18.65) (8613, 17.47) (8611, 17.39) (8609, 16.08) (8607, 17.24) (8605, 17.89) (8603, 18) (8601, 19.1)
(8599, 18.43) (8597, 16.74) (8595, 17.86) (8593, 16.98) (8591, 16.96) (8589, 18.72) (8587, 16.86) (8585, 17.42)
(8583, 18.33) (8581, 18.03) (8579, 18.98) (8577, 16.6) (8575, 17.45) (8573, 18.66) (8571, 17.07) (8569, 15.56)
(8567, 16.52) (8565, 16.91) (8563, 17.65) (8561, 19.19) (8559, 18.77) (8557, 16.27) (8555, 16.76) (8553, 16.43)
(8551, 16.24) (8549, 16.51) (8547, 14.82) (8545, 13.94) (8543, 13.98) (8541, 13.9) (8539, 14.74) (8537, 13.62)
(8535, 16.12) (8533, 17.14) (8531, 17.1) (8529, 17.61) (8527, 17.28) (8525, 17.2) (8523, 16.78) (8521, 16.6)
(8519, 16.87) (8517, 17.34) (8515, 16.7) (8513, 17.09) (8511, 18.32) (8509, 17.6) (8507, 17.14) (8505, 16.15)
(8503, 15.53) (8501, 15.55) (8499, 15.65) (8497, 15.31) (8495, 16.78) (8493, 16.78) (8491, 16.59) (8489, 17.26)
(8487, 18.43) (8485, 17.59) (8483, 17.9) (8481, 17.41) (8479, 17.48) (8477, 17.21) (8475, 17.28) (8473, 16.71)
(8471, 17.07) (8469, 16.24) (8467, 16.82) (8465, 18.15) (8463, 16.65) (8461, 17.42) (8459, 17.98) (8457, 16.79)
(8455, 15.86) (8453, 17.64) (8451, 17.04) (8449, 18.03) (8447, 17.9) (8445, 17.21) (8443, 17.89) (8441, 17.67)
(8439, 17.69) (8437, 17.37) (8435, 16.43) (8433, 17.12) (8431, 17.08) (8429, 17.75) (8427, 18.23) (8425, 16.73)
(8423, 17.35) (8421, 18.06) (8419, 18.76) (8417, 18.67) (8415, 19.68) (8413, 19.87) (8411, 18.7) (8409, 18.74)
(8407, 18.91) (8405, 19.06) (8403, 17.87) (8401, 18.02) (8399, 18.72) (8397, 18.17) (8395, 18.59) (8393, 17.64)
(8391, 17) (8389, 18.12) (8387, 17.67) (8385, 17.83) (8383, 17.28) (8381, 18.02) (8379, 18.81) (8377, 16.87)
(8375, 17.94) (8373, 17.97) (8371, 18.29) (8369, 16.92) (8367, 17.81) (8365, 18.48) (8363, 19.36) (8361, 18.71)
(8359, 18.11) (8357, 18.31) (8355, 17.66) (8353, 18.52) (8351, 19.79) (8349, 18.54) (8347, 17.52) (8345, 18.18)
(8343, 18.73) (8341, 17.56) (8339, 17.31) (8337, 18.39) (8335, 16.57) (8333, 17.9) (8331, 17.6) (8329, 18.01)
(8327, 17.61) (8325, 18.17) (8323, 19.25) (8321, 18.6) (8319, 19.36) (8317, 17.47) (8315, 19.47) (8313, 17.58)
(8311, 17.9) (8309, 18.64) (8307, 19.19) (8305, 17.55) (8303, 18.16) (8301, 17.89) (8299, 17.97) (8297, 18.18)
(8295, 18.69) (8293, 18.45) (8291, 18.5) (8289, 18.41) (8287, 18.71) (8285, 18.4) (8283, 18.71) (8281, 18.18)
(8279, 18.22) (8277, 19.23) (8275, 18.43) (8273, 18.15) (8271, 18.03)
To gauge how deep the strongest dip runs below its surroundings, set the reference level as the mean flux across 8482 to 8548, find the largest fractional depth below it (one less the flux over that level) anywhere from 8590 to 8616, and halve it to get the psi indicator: 0.010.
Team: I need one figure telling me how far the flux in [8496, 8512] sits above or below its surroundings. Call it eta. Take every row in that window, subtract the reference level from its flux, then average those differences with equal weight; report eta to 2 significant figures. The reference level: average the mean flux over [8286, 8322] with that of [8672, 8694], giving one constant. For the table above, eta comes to -1.5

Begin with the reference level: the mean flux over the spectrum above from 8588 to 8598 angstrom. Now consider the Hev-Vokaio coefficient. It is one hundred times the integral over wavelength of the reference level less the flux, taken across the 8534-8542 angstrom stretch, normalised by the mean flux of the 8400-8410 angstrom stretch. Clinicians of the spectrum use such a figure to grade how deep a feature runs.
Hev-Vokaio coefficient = 123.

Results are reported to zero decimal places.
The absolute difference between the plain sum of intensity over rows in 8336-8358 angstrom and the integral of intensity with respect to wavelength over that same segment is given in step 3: 201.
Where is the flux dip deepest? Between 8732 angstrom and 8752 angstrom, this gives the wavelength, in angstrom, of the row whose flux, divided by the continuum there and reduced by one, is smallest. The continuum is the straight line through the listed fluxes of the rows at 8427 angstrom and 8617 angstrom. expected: 8751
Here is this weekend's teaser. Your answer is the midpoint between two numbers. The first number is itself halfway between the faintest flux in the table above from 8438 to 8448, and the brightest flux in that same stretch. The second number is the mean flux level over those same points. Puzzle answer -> 17.6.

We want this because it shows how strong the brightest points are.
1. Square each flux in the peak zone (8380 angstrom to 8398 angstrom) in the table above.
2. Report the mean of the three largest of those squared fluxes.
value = 335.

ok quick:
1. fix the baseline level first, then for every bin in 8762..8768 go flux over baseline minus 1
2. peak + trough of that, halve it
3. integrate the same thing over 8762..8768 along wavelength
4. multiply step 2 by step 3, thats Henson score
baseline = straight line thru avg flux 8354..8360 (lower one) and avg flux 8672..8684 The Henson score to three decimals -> 0.010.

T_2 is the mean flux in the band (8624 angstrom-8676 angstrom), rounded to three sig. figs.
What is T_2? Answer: 17.0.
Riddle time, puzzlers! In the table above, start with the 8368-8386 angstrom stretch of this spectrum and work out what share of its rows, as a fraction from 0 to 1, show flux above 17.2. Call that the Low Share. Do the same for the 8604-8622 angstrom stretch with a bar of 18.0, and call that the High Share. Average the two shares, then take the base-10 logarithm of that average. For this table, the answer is -0.30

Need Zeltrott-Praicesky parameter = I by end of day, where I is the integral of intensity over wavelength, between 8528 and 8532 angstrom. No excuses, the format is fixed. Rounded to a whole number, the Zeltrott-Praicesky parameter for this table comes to 69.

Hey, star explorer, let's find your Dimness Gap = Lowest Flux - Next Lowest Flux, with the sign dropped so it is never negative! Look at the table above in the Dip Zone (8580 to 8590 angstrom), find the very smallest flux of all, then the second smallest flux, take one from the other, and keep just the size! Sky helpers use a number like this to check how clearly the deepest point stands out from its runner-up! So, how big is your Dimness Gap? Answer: 0.56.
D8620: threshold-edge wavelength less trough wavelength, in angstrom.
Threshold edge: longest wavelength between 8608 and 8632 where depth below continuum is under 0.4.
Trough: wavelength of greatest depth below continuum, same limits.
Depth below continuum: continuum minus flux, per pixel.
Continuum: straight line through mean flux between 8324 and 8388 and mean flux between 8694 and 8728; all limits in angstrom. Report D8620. 16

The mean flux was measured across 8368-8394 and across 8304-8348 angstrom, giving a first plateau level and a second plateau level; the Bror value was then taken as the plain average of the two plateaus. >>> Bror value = 17.9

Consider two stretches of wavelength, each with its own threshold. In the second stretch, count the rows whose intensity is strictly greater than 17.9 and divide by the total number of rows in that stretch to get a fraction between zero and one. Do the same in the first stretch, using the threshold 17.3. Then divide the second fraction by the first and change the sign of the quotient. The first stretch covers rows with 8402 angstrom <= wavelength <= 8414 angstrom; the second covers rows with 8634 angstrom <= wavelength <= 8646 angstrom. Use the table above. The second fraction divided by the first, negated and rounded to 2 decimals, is -0.83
